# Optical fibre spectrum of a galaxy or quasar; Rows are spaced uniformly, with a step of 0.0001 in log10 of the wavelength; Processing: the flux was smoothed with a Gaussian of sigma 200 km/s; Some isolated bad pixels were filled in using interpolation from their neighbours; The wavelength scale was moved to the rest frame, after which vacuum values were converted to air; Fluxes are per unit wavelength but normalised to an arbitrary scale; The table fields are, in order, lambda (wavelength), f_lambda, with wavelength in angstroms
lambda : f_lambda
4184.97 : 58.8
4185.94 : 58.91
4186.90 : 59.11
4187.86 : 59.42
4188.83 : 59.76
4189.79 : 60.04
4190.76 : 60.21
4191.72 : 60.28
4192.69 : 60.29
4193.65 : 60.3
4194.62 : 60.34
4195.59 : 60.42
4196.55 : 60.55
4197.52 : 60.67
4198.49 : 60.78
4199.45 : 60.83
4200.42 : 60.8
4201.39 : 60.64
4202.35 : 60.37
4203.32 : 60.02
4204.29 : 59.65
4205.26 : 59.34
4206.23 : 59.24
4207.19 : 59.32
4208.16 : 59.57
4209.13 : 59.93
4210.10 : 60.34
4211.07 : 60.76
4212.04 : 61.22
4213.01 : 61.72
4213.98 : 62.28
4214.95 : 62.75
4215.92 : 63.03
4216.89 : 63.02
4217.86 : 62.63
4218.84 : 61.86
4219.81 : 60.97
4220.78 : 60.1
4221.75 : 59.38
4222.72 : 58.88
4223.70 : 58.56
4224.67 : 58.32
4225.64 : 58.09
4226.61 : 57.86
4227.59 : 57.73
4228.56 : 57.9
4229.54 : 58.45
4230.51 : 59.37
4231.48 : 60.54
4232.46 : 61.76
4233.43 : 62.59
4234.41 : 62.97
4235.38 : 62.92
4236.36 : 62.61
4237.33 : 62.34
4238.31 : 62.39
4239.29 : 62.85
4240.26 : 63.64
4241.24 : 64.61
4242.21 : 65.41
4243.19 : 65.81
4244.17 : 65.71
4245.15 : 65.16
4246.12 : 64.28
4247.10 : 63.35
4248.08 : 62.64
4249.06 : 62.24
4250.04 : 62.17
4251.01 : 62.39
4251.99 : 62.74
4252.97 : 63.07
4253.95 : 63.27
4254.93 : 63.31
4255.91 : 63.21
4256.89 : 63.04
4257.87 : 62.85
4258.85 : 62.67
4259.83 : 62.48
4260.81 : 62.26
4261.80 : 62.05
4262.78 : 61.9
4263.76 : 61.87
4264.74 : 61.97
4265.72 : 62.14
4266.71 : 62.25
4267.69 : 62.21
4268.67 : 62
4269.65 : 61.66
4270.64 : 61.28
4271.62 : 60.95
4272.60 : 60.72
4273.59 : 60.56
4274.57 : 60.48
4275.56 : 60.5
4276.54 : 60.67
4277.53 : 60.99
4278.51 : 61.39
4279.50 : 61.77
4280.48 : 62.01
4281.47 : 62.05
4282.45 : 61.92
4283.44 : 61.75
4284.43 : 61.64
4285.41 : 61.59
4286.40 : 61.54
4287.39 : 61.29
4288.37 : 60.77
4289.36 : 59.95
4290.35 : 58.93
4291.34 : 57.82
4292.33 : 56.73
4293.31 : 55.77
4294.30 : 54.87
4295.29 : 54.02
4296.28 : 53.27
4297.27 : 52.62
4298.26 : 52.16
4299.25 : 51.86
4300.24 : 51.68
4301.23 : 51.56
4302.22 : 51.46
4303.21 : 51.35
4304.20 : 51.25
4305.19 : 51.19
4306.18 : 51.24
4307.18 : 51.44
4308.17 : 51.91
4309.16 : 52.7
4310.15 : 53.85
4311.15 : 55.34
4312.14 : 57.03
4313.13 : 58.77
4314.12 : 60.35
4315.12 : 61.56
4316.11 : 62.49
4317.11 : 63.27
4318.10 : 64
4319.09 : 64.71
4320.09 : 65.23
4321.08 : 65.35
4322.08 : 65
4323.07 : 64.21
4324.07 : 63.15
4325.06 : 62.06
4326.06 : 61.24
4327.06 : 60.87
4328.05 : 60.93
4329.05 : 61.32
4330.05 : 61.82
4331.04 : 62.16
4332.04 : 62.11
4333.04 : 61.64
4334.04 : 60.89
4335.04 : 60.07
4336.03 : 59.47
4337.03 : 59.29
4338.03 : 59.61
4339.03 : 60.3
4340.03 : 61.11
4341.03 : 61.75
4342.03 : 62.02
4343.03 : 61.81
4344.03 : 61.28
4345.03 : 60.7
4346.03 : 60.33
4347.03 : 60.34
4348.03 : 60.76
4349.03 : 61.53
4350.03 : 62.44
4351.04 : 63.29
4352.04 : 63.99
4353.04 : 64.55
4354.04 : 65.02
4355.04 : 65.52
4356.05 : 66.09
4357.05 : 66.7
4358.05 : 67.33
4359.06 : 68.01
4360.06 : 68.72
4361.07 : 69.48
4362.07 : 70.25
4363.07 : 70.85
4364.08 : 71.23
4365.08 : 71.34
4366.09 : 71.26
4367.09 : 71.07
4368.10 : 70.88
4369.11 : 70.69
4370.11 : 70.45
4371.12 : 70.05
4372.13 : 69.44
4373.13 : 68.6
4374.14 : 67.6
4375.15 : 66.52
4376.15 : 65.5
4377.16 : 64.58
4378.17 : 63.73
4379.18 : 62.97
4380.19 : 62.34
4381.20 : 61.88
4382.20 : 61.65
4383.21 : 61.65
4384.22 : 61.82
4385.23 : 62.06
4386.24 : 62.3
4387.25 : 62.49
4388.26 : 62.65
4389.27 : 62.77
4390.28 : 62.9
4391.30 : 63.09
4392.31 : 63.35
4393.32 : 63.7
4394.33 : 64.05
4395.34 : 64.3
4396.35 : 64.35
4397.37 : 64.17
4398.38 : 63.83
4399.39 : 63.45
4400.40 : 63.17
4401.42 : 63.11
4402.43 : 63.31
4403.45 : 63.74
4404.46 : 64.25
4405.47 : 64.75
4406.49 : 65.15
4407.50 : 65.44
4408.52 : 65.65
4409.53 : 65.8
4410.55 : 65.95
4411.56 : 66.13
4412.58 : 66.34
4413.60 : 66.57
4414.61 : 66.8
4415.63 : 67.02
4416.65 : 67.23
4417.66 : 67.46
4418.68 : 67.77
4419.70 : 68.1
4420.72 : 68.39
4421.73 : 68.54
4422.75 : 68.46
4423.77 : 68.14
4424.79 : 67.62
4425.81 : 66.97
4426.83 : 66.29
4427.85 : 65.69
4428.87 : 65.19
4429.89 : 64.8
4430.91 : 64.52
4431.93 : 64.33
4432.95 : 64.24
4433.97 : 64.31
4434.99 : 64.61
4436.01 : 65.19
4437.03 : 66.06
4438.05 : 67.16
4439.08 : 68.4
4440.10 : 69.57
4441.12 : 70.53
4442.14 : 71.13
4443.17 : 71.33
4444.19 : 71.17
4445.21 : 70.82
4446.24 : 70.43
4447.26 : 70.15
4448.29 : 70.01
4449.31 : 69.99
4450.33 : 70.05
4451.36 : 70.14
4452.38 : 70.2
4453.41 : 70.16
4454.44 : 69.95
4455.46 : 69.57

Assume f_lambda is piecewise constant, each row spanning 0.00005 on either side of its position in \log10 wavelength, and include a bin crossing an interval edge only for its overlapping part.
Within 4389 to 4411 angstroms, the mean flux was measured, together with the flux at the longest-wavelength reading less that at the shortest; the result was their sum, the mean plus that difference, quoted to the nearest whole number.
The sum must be 67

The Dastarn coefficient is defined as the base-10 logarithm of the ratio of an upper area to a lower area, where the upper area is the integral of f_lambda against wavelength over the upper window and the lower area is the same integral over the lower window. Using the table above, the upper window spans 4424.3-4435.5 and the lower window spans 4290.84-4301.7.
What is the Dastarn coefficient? 0.10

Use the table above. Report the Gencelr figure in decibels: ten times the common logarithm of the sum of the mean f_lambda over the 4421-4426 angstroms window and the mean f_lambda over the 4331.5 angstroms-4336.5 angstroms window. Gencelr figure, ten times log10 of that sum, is 21.1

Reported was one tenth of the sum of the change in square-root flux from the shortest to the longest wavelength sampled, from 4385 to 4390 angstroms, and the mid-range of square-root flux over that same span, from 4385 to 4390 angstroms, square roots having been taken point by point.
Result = 0.795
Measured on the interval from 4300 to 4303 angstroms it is 0.717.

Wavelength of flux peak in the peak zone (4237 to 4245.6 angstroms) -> 4243.19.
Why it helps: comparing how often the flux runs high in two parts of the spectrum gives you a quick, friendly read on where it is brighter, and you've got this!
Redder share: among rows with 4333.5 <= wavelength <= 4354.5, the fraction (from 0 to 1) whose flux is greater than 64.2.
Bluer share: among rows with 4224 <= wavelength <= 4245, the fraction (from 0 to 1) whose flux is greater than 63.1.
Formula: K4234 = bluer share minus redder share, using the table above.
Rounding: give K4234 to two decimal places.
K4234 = 0.14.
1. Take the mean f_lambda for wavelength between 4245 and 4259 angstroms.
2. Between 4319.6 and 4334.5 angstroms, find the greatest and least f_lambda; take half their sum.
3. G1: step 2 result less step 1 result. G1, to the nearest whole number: 0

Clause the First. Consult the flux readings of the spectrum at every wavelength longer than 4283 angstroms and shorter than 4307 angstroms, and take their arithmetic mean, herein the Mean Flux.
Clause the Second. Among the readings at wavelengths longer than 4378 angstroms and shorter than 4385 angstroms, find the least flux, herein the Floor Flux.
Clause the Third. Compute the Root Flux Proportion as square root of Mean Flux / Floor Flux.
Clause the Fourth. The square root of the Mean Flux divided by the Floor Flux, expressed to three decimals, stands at 0.950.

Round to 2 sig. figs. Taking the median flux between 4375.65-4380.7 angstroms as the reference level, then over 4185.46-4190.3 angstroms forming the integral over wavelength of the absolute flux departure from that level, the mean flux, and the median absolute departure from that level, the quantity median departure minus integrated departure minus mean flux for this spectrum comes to -76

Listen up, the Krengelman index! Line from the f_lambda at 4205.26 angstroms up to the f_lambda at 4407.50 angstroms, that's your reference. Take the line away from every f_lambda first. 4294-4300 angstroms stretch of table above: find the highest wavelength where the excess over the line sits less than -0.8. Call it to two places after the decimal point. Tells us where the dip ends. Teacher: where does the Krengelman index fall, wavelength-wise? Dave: 4299.25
